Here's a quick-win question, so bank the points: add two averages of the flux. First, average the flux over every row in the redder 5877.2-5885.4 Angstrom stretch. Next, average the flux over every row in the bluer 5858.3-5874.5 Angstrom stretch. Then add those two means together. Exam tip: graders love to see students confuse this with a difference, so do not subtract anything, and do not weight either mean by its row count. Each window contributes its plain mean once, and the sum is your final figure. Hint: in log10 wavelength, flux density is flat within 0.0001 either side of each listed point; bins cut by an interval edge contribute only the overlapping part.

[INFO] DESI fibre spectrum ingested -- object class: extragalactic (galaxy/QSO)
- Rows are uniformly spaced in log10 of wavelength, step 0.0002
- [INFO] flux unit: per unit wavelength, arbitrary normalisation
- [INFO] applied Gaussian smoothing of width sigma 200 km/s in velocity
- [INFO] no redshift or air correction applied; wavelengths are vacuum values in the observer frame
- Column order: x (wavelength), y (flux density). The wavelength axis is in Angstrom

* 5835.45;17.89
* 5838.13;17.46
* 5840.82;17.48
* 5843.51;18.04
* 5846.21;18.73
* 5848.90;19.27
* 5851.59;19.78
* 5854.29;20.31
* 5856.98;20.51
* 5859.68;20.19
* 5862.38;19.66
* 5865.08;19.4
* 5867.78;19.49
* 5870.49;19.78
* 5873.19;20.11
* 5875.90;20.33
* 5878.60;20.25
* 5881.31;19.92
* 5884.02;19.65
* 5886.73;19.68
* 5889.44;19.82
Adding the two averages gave 39.7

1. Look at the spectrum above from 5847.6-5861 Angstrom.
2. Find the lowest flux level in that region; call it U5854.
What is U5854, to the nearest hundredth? 19.27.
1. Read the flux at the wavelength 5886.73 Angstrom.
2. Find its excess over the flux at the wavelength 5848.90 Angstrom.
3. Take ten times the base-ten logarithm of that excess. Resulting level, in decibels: -3.9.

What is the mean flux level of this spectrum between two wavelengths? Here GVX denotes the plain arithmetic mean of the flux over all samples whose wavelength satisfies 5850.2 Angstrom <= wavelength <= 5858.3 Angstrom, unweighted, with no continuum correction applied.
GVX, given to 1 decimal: 20.2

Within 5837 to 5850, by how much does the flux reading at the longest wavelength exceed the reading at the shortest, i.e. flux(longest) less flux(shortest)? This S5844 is 1.8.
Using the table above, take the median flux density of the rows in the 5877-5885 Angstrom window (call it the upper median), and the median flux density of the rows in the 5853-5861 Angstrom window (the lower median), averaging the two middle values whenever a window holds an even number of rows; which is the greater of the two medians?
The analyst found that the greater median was 20.3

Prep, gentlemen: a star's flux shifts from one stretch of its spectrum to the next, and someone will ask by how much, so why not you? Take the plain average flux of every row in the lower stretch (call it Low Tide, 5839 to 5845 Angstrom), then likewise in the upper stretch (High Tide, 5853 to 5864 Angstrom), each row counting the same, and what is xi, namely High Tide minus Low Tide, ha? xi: 2.4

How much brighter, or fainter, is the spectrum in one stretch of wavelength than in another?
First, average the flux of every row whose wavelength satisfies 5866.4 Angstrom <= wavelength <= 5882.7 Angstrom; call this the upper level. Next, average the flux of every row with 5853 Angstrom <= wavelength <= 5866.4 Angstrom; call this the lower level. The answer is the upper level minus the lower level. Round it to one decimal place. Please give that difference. 0.0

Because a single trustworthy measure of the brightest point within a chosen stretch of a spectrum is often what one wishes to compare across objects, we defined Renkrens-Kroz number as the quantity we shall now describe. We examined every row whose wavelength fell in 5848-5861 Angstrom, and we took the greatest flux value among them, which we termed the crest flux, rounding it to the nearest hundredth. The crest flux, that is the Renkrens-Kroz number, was 20.51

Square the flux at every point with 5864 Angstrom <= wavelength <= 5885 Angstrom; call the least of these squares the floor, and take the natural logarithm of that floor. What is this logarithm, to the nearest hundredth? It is 5.93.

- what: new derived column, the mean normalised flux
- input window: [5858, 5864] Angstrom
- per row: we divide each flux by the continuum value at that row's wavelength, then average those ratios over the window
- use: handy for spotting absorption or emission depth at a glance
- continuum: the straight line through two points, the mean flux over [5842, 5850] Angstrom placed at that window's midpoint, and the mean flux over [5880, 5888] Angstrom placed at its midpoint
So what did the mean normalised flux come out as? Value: 1.04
